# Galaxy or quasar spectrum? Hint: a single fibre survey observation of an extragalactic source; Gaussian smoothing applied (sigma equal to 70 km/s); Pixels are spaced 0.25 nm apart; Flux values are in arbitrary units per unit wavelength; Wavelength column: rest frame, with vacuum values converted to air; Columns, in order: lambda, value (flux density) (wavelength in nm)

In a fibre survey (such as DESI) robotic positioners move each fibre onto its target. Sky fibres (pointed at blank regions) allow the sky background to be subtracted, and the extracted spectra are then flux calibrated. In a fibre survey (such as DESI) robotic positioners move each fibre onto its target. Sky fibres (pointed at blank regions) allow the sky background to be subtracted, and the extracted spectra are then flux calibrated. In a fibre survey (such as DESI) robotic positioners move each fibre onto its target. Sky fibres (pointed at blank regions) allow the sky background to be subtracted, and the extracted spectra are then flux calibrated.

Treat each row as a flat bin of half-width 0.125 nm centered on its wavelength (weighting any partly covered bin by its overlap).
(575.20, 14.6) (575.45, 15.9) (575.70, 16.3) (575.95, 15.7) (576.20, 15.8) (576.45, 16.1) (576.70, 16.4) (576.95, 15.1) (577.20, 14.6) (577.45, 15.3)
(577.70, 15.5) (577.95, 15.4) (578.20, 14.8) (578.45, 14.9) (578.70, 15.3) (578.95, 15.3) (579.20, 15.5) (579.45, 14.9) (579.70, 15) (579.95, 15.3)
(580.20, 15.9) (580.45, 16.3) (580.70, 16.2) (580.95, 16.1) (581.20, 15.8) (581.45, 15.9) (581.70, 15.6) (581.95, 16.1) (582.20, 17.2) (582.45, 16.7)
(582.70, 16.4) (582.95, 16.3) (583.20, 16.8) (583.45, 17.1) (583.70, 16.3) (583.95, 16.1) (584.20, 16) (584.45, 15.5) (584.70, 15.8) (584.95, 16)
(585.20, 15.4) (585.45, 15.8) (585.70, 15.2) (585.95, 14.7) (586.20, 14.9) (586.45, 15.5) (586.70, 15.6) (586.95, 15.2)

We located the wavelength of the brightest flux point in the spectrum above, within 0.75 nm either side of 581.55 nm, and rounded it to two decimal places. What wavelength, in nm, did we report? 582.20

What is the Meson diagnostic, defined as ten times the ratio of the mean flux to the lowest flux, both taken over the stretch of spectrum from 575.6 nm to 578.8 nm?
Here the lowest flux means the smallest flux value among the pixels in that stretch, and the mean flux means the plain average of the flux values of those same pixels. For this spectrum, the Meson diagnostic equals 10.60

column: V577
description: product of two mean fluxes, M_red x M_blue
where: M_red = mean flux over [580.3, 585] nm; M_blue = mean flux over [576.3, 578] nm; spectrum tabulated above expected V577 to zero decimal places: 251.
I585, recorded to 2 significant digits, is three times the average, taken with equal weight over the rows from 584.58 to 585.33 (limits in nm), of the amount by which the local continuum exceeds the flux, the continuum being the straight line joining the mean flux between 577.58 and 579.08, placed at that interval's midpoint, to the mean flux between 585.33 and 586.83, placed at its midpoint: -1.4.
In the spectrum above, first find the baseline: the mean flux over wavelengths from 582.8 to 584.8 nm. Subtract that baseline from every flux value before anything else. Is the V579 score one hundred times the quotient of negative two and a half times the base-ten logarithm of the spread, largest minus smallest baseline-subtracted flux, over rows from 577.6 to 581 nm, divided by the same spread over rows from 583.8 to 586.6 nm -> -31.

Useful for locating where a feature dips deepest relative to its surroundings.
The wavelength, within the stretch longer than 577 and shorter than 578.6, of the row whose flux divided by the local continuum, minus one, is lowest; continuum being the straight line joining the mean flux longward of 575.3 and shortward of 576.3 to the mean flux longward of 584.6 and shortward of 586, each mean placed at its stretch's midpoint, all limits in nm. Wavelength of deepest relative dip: 577.20 nm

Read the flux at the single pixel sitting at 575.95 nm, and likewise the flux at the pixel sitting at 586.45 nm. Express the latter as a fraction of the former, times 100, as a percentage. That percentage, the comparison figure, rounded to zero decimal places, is 99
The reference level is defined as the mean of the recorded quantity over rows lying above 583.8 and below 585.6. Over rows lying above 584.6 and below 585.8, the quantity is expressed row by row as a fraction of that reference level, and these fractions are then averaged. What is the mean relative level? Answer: 0.99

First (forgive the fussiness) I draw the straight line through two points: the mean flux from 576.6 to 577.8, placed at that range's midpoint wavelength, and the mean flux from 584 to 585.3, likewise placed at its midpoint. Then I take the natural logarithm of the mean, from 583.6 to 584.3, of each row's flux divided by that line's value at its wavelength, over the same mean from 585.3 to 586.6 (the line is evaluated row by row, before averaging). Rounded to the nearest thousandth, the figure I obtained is 0.064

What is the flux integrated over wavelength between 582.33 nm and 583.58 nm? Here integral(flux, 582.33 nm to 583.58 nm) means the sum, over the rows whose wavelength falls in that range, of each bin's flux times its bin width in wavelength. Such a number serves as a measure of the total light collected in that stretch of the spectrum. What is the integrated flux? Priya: 20.8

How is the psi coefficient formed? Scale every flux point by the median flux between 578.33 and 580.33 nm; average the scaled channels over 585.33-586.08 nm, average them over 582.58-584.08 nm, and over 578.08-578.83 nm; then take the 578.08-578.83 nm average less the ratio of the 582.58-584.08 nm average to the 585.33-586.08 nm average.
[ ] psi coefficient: -0.10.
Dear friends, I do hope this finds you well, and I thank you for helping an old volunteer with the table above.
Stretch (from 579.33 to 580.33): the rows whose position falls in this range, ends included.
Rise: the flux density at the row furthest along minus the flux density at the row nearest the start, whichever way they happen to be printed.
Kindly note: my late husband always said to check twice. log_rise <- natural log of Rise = 0.0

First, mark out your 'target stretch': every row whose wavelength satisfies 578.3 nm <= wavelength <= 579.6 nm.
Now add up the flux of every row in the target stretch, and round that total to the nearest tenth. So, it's 75.9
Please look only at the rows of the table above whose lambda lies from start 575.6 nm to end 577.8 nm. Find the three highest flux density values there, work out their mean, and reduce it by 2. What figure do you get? 14.3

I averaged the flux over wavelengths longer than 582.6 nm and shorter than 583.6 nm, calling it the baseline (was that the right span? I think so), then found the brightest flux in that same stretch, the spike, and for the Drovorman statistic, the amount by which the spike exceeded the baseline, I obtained 0.45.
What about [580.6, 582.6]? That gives 1.00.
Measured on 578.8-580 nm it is 0.30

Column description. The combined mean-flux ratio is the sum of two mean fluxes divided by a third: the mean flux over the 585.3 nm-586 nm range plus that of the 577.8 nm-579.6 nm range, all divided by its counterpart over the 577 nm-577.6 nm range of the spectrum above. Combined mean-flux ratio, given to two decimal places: 2.03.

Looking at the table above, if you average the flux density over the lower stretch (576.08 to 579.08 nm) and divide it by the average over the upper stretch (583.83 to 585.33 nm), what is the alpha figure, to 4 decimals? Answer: 0.9731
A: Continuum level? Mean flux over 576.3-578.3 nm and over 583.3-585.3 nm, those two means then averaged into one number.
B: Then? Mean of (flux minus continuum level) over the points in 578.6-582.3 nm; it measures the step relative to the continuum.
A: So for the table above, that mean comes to 0.0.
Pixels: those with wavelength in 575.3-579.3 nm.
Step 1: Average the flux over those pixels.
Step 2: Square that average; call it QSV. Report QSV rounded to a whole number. 240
